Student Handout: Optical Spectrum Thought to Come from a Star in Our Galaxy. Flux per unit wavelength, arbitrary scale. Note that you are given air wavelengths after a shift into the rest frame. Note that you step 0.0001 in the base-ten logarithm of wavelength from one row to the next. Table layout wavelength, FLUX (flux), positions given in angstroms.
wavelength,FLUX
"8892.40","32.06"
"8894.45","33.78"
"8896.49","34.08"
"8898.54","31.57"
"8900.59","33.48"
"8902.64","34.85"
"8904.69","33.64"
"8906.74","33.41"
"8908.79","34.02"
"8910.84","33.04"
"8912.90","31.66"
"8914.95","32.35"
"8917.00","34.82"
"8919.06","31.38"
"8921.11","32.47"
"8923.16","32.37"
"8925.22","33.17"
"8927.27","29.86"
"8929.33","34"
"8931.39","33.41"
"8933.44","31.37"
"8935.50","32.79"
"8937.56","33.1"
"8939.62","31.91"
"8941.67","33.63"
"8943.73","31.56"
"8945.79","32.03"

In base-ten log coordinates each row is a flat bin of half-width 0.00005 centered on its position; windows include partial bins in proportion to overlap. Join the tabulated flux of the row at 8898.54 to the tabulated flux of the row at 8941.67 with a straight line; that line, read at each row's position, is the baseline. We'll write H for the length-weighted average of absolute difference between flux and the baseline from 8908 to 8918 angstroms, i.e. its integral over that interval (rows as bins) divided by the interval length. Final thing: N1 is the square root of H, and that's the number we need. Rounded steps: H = 1.1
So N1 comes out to 1.1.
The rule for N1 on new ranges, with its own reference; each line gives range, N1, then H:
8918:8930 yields 1.0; 1.0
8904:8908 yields 1.3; 1.6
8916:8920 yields 1.3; 1.8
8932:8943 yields 0.9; 0.9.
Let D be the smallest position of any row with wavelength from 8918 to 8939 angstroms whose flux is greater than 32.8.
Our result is 8925.22 angstroms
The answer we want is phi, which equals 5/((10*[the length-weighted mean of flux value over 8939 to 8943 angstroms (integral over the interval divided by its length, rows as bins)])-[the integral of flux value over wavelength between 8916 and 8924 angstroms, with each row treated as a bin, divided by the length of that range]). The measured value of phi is 0.0169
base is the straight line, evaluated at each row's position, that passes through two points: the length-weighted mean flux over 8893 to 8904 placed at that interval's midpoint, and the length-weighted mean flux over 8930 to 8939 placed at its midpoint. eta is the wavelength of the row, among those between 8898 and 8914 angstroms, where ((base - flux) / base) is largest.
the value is 8898.54 angstroms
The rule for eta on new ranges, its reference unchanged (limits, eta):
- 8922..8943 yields 8927.27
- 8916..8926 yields 8919.06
